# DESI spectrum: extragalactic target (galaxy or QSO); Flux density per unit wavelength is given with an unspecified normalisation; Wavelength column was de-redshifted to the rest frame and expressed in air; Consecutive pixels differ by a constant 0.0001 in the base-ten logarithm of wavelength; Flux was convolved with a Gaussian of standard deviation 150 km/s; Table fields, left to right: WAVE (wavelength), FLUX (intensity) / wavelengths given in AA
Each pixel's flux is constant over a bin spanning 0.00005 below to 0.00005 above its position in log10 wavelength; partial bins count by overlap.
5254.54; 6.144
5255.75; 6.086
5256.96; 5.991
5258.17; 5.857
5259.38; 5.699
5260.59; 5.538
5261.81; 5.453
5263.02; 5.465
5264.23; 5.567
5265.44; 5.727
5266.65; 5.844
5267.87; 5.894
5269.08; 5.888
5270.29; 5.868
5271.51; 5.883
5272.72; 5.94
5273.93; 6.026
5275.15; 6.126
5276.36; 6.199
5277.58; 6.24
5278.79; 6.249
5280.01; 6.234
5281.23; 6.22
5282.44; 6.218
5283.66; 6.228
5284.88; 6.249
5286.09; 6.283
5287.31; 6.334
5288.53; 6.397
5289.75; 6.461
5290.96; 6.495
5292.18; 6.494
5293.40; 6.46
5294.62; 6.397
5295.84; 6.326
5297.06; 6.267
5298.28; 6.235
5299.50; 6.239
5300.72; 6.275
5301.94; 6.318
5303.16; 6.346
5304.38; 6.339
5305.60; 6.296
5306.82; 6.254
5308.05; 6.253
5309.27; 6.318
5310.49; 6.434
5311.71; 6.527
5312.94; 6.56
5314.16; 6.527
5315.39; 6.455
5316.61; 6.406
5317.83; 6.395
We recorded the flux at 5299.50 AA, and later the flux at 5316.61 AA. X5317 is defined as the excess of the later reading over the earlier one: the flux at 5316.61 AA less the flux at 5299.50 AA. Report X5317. 0.17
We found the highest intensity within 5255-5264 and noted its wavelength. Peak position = 5255.75 AA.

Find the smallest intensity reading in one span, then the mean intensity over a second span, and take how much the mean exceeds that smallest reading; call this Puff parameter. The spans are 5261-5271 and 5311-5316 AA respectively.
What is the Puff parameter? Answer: 1.1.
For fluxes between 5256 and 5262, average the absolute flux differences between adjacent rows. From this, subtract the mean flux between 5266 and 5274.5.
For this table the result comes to -5.77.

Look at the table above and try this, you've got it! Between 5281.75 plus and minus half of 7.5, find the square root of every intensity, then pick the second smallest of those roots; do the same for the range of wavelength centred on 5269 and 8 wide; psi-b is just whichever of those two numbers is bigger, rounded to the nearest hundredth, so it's 2.49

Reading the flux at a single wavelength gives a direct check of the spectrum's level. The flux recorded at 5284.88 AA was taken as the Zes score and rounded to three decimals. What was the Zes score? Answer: 6.249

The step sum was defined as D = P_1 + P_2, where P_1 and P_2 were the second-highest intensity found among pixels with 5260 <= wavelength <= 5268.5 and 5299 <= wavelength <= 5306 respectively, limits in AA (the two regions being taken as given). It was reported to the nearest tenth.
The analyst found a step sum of 12.2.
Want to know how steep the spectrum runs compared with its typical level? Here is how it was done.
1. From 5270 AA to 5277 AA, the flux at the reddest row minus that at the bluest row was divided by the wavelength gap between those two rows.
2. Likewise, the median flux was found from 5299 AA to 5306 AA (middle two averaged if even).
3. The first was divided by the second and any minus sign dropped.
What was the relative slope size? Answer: 0.0086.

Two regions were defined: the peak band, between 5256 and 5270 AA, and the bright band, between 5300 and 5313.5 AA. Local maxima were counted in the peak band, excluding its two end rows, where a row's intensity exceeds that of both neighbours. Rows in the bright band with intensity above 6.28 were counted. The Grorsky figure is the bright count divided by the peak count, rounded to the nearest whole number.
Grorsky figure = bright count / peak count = 8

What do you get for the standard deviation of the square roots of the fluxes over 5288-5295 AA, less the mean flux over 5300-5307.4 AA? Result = -6.30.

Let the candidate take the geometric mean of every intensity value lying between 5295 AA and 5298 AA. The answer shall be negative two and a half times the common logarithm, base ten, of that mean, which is -2.00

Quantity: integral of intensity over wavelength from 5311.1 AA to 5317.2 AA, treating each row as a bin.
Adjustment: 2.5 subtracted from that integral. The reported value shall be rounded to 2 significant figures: 37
